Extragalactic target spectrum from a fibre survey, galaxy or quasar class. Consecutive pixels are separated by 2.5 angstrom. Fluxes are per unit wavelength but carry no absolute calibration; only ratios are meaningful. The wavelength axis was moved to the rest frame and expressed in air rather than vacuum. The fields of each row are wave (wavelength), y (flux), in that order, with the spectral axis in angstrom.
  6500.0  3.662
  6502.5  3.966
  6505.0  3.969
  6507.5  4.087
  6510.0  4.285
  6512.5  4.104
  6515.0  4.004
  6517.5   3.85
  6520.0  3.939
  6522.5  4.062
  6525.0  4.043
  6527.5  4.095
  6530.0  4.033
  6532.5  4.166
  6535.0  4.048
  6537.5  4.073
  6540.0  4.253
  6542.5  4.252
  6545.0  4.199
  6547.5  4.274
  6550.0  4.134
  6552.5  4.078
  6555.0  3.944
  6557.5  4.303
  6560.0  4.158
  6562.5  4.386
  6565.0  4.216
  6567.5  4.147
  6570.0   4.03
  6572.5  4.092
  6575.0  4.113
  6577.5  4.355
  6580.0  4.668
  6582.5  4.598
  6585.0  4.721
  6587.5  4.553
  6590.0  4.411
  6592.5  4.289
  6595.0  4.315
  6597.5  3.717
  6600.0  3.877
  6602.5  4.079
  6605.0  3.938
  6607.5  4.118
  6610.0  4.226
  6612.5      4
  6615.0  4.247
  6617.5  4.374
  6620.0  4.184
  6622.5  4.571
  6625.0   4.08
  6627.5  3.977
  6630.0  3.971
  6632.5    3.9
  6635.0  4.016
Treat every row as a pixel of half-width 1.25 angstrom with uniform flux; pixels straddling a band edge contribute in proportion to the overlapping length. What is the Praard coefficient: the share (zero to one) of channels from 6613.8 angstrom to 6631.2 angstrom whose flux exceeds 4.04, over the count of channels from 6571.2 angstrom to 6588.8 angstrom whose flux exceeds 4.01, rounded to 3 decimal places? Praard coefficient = 0.102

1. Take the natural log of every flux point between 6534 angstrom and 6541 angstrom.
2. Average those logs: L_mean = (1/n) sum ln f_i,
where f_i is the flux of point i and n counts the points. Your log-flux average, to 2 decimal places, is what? 1.42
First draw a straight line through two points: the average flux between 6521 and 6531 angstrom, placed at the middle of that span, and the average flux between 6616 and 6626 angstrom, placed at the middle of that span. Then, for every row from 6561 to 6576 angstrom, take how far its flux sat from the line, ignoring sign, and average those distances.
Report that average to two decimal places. 0.10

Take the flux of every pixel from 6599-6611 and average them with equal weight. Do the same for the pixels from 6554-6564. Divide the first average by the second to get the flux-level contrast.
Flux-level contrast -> 0.96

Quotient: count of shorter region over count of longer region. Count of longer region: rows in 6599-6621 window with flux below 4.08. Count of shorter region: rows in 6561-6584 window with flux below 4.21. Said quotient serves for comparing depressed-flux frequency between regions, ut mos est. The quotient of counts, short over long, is 1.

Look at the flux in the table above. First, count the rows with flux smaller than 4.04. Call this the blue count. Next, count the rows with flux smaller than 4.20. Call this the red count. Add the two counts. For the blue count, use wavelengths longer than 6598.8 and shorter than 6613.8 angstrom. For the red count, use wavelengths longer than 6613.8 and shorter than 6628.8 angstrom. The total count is 6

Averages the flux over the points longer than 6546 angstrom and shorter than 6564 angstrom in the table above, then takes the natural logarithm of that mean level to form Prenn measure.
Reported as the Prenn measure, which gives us 1.43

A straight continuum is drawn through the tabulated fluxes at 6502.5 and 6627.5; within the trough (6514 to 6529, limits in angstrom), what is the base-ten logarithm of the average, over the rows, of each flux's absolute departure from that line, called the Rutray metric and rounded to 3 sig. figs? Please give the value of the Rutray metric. -1.10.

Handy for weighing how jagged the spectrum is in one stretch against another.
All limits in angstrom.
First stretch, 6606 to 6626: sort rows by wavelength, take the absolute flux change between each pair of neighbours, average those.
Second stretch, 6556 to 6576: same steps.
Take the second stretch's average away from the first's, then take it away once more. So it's 0.022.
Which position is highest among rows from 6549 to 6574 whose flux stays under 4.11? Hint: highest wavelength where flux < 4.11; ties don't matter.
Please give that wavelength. 6572.5 angstrom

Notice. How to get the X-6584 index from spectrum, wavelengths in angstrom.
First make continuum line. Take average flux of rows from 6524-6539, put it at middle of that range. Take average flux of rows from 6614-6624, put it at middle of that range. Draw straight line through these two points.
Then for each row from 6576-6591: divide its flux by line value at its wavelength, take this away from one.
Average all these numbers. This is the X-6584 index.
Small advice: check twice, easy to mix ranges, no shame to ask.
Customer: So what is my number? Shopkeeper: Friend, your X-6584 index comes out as -0.074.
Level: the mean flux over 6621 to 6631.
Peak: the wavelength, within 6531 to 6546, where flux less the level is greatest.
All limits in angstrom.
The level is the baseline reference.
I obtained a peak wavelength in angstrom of 6540.0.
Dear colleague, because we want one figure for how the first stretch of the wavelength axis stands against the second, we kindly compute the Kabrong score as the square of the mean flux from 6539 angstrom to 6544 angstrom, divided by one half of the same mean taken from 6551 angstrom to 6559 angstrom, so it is 8.8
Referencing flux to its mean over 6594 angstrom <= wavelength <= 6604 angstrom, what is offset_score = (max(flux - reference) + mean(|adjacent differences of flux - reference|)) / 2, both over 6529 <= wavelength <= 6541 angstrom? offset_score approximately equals 0.19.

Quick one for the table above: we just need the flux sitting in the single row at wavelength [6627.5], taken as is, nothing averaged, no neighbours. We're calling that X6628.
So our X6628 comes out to 3.977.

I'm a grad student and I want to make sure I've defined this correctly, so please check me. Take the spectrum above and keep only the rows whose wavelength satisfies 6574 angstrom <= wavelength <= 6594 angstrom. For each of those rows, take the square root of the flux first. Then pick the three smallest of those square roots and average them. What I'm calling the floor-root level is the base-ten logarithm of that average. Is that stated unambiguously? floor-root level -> 0.314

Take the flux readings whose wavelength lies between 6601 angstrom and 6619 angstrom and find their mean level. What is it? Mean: 4.14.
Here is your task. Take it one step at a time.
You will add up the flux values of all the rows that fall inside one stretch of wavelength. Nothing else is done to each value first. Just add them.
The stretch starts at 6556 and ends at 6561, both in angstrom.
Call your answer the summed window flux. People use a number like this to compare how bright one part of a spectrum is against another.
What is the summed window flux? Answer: 8.5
